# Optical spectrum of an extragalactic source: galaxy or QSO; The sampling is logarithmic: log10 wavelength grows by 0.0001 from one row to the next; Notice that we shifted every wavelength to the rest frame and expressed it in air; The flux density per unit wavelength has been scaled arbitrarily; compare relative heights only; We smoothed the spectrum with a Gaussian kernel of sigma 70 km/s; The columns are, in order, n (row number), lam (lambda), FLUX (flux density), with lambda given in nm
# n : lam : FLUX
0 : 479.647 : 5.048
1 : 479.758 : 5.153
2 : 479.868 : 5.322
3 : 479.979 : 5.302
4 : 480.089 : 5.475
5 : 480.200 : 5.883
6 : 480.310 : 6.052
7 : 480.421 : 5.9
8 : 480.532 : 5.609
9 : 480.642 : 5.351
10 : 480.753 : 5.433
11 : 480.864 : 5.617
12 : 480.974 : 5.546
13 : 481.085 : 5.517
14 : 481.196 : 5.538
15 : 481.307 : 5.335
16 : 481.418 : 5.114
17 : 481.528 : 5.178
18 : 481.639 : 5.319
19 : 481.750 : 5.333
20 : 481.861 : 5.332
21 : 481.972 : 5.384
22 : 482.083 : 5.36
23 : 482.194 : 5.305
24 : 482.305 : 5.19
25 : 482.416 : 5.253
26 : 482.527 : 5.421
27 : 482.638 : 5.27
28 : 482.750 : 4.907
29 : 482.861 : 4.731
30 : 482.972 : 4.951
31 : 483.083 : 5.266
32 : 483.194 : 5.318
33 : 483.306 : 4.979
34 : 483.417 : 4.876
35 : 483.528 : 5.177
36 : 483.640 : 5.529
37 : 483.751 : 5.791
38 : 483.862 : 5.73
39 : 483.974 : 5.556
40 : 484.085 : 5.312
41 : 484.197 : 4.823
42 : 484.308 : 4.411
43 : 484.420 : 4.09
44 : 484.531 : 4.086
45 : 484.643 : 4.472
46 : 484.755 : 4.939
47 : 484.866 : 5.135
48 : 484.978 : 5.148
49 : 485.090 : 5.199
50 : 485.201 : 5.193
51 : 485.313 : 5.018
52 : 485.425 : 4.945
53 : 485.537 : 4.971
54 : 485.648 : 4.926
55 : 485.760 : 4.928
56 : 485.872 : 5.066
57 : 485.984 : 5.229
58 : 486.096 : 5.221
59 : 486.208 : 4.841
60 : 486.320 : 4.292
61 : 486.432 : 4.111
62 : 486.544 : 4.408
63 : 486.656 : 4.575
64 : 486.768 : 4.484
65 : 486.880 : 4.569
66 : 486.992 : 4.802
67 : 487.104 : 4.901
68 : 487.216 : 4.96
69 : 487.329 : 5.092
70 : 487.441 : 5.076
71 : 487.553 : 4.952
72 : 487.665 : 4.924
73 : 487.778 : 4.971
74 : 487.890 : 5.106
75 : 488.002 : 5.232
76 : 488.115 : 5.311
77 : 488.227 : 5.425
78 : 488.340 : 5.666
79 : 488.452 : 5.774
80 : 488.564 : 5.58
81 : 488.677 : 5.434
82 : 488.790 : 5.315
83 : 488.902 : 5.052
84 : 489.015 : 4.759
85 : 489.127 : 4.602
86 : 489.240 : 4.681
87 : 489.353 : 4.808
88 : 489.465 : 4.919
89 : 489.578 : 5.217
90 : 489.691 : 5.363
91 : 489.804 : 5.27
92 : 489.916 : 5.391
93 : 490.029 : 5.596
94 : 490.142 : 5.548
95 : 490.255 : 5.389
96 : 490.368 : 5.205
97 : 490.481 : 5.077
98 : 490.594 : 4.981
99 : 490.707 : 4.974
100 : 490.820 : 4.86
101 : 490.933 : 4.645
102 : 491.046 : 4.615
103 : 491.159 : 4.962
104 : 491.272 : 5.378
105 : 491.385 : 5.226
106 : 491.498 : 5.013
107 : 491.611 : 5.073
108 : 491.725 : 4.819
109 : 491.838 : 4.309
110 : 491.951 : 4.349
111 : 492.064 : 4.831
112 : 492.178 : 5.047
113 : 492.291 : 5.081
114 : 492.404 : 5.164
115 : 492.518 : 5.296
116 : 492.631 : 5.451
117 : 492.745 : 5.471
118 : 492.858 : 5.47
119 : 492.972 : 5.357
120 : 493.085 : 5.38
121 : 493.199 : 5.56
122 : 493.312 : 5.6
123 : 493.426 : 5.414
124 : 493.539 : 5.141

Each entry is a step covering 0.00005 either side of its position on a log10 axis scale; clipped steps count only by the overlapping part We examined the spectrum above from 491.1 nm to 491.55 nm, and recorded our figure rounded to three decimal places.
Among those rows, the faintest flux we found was 4.962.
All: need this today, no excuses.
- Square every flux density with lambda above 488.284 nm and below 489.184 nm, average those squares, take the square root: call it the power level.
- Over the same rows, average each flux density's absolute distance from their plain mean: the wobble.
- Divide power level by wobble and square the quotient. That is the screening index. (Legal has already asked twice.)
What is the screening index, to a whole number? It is 227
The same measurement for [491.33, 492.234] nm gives 357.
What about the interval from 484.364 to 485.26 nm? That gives 128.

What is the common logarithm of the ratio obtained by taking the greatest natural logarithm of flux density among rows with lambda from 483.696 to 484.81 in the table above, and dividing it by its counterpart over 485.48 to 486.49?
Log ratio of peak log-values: 0.026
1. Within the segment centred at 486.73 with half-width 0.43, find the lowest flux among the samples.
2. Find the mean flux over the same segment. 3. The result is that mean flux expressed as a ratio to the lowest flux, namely 1.10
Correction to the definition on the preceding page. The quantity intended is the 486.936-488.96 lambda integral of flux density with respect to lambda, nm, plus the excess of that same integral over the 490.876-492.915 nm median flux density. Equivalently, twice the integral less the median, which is 16.0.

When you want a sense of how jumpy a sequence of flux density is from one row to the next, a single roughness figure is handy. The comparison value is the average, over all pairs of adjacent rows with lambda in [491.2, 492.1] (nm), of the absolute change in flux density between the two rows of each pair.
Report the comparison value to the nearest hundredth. 0.24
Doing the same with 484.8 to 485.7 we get 0.06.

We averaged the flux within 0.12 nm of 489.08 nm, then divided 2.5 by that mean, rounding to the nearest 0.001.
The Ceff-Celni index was 0.534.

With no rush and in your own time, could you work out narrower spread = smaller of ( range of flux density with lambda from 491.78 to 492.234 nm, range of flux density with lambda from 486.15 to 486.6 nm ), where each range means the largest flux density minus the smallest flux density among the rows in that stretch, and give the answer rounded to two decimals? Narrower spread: 0.73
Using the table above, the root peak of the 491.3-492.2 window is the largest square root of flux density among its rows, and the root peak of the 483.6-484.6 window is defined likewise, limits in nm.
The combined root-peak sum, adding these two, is 4.69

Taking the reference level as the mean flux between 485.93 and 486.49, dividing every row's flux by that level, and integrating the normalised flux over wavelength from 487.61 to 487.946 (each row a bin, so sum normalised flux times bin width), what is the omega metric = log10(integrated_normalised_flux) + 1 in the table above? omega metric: 0.55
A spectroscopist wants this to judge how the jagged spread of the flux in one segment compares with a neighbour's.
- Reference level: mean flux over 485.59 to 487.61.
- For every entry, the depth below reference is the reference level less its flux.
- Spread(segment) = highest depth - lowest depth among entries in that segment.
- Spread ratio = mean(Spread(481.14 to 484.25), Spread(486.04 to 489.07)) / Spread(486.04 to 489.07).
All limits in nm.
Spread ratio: 0.8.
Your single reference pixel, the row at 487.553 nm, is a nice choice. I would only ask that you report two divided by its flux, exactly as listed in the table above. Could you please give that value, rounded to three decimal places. 0.404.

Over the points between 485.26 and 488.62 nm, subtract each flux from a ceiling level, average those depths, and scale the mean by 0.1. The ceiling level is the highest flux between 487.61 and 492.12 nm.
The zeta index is 0.080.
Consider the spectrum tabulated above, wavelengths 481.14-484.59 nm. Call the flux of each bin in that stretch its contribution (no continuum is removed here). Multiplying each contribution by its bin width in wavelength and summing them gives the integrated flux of 17.8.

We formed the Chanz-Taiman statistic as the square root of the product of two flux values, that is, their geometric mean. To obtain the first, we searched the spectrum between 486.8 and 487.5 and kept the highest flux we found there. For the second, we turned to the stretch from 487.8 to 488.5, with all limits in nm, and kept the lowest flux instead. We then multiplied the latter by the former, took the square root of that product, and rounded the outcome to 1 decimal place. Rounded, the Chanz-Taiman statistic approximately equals 5.1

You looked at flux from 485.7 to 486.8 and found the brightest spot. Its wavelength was 485.984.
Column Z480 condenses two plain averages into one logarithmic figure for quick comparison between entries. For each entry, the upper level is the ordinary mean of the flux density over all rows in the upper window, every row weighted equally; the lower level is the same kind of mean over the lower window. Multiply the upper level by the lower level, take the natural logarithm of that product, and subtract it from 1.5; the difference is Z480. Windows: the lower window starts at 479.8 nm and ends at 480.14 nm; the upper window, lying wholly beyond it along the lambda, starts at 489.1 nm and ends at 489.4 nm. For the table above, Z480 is -1.73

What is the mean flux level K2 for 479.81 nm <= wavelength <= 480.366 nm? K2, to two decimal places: 5.61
